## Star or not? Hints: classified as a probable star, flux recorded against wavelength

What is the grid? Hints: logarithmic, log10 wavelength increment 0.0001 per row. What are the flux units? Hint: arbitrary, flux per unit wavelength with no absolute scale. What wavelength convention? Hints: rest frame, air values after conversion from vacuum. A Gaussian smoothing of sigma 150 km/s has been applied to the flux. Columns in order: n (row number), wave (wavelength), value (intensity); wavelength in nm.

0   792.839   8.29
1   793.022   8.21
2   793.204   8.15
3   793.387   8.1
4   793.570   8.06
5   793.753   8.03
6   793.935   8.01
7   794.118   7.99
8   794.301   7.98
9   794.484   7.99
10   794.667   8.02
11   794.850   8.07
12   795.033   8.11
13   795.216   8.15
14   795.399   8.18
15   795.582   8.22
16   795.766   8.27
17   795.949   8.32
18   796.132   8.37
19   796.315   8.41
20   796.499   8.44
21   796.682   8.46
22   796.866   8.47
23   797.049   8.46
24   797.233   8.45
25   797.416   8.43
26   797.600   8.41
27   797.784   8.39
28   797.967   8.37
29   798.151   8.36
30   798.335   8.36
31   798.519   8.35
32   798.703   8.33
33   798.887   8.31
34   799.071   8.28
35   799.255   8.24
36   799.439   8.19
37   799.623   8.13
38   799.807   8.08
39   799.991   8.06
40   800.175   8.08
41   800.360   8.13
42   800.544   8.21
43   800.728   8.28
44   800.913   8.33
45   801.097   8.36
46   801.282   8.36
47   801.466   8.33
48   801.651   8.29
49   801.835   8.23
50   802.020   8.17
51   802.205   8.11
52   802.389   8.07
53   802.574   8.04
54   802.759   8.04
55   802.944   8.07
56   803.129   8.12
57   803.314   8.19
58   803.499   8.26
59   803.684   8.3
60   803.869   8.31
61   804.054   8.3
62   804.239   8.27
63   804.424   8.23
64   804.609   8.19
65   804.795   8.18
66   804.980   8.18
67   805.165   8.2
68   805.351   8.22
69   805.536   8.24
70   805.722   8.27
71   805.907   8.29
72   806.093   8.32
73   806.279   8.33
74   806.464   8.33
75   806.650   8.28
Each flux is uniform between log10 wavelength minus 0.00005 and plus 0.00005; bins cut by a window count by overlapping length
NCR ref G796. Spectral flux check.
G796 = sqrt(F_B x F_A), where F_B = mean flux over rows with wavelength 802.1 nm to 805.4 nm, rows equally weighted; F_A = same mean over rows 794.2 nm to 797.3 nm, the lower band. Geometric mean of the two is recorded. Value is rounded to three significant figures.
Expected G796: 8.22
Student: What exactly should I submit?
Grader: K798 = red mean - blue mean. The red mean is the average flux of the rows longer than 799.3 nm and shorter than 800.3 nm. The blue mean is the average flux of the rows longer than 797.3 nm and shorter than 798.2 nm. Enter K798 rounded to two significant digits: -0.28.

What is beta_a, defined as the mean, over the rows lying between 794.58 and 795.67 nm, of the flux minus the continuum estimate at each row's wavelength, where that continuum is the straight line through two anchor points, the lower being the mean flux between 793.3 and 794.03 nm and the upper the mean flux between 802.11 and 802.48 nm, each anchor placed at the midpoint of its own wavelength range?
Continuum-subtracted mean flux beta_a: 0.07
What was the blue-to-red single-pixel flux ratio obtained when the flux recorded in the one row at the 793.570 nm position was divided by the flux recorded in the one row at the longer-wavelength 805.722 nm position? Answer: 0.97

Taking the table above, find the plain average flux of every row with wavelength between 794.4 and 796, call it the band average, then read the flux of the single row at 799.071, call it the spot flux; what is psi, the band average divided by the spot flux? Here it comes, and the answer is 0.984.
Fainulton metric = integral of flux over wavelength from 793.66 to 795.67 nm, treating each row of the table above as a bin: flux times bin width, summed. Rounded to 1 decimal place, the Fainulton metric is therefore 16.2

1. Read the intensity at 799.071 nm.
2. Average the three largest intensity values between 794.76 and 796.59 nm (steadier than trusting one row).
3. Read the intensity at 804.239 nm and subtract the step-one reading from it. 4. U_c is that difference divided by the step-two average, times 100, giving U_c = -0.12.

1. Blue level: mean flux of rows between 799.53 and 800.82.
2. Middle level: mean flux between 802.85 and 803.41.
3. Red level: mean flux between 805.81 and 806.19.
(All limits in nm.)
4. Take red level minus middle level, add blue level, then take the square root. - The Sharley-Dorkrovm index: 2.88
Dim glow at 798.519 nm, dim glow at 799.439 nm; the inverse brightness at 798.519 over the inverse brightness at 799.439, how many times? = 0.98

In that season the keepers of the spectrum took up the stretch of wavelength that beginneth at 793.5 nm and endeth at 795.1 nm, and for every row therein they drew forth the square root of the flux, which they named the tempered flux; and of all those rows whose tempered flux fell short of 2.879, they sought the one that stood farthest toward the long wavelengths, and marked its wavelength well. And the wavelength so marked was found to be 795.033 nm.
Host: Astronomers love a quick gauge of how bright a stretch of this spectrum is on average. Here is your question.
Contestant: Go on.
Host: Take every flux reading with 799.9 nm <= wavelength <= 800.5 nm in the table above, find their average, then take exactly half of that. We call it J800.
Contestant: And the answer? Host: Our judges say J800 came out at 4.05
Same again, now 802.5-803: 4.02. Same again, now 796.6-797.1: 4.23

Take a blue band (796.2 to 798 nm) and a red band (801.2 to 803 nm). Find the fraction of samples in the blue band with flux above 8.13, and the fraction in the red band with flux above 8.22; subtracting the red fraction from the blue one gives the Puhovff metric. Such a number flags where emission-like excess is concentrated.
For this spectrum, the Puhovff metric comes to 0.60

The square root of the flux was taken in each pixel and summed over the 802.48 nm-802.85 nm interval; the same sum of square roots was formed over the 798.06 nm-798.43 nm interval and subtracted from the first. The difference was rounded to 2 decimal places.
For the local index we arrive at -0.11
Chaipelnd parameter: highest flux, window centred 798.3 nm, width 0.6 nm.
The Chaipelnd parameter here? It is 8.36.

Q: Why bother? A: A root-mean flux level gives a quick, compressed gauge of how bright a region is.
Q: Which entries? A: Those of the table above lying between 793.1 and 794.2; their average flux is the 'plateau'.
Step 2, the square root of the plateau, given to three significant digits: 2.84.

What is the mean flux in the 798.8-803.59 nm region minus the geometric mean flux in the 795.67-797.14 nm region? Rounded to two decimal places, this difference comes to -0.21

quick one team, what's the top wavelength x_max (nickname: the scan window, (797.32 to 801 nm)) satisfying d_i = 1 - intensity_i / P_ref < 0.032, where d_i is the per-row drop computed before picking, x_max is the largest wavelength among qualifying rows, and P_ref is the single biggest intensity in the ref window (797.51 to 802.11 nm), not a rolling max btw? 800.913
